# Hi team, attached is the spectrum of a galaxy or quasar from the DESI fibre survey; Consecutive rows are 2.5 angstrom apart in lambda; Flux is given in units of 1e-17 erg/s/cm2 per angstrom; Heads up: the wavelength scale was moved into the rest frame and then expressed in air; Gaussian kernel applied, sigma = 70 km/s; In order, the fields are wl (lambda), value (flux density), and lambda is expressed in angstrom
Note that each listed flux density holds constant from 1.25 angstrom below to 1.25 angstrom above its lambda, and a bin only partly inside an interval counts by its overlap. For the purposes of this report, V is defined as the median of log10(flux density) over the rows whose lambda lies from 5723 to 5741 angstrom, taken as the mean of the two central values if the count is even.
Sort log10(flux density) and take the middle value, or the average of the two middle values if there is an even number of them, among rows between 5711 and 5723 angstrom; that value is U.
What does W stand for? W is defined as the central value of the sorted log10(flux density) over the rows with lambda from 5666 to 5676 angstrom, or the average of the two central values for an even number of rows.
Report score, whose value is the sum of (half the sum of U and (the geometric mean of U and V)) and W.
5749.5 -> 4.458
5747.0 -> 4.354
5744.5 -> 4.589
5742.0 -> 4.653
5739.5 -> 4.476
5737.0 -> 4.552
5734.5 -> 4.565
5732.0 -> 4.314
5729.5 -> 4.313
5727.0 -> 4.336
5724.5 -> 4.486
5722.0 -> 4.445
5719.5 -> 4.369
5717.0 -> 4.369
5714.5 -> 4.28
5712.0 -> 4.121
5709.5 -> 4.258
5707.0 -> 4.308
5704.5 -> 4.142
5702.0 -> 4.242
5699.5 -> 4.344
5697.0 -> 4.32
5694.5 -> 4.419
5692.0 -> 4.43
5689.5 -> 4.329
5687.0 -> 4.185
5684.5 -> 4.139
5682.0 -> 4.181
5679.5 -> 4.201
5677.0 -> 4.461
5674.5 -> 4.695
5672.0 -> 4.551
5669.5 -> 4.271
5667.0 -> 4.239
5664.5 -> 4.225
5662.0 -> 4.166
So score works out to 1.29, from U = 0.640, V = 0.651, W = 0.644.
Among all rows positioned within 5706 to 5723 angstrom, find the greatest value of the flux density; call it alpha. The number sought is 4.445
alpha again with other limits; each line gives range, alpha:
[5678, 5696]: 4.43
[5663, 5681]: 4.695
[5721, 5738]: 4.565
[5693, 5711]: 4.419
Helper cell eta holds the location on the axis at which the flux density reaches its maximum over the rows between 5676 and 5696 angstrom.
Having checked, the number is 5677.0 angstrom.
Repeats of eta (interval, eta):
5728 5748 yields 5742.0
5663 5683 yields 5674.5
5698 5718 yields 5717.0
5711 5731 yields 5724.5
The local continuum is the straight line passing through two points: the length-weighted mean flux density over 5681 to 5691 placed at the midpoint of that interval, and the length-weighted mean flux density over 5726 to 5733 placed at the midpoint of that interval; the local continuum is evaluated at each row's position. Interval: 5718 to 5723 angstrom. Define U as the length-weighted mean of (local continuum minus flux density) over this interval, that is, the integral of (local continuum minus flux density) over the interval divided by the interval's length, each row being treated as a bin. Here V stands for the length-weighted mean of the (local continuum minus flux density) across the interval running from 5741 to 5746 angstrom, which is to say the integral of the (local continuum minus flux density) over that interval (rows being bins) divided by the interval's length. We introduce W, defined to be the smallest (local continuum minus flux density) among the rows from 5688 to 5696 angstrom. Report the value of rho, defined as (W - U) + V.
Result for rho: -0.35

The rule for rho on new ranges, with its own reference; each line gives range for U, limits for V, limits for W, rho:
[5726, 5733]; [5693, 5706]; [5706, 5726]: -0.23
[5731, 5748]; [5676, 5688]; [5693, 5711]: -0.05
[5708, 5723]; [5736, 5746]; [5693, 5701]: -0.38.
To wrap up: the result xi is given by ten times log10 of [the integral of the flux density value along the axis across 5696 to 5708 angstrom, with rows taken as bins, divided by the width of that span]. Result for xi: 6.30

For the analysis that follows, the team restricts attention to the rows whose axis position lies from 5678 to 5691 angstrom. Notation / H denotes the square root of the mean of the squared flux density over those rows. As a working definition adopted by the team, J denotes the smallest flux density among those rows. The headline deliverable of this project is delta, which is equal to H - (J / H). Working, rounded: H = 4.21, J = 4.139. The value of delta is 3.22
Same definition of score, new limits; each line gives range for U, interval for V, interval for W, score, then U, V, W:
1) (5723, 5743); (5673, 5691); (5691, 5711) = 1.28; 0.651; 0.623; 0.635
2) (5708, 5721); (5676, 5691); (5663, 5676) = 1.26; 0.631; 0.623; 0.631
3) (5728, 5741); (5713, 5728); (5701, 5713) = 1.28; 0.651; 0.640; 0.628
